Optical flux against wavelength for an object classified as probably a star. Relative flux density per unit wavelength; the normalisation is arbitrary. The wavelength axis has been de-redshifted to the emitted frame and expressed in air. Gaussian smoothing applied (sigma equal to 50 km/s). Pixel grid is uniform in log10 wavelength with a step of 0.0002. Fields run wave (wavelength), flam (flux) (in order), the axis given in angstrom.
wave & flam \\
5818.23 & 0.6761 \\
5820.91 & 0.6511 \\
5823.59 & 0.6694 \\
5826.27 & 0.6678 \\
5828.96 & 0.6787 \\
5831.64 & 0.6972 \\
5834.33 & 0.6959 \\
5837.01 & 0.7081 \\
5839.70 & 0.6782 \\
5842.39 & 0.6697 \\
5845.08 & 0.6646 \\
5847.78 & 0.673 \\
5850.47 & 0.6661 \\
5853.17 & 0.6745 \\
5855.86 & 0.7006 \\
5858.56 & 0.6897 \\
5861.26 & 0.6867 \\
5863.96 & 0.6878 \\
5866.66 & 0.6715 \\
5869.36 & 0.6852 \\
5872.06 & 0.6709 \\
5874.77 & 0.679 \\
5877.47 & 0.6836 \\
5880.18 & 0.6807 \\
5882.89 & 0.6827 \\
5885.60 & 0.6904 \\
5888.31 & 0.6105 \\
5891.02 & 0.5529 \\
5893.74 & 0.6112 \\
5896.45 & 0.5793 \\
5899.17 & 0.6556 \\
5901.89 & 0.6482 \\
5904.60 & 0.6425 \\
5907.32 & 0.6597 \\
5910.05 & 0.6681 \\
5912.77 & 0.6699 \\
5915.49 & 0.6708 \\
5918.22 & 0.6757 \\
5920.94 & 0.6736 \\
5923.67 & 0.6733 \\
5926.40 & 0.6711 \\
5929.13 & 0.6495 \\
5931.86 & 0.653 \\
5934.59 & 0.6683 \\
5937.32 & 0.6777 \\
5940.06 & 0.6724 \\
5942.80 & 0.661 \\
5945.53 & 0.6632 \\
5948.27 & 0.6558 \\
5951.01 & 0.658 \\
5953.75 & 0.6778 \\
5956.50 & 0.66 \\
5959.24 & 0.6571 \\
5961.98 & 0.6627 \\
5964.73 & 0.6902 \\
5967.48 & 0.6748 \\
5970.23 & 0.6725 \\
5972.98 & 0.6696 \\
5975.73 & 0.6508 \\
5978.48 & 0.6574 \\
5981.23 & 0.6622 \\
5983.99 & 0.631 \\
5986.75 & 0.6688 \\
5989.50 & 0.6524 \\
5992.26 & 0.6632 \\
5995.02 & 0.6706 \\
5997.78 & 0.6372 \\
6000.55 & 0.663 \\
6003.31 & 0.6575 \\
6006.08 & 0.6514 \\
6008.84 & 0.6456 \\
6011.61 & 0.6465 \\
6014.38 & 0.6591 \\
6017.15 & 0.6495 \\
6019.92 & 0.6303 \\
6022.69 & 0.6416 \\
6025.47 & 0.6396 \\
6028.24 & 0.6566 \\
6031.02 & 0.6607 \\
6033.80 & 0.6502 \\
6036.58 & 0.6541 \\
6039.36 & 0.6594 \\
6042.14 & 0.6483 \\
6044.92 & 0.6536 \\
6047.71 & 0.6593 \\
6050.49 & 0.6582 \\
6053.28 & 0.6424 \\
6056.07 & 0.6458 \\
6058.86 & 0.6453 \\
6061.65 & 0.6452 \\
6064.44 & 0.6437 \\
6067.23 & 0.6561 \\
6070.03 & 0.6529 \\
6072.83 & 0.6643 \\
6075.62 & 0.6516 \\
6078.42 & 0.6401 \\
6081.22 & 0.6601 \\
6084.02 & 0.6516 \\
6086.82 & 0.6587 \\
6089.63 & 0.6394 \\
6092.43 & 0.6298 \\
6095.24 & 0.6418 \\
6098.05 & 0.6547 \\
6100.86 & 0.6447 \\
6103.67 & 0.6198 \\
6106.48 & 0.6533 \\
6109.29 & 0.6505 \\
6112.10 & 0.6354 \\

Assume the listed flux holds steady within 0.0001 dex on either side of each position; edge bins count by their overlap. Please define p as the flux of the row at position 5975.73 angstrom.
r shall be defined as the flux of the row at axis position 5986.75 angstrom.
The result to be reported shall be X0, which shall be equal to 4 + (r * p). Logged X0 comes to 4.44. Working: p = 0.6508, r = 0.6688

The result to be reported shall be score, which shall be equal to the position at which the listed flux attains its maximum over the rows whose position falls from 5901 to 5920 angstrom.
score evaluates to 5918.22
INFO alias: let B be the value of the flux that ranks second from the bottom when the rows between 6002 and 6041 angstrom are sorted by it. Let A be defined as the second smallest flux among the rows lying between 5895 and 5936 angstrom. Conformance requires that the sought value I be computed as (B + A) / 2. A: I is 0.641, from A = 0.6425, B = 0.6396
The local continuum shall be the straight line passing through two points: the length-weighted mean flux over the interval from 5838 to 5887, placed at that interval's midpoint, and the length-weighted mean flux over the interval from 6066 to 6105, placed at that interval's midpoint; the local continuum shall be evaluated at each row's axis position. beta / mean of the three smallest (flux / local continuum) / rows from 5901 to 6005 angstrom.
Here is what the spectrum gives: 0.956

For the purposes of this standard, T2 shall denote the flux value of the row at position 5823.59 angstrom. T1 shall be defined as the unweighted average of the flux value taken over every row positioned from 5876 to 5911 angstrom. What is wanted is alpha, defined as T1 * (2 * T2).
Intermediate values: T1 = 0.643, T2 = 0.6694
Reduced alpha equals 0.862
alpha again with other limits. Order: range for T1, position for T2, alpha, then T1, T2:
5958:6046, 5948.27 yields 0.860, 0.656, 0.6558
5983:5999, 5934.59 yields 0.874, 0.654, 0.6683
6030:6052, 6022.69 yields 0.841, 0.655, 0.6416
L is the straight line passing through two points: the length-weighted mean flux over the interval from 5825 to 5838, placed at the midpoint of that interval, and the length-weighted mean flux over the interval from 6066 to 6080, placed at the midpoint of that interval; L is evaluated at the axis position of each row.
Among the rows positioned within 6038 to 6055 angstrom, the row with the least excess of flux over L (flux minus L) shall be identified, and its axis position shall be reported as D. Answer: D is 6053.28 angstrom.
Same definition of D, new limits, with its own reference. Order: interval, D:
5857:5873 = 5866.66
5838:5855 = 5845.08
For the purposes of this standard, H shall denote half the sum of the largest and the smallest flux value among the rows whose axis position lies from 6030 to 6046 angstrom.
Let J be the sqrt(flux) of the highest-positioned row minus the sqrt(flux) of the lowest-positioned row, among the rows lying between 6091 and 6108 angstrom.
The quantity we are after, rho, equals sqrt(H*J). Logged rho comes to 0.10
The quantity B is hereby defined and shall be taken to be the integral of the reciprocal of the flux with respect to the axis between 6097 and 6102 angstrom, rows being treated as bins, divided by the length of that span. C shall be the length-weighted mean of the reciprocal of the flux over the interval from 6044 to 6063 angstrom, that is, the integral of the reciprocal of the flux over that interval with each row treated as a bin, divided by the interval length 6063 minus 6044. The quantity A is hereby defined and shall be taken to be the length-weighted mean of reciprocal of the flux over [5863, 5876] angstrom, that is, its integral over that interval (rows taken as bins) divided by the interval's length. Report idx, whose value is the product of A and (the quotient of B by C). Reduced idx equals 1.47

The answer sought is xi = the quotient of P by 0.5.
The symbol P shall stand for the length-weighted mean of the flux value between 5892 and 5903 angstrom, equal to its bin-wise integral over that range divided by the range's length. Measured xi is 1.24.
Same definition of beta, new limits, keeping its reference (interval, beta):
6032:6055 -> 0.990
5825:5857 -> 0.975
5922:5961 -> 0.976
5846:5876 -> 0.984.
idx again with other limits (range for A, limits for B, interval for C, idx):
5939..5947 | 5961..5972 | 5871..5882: 1.51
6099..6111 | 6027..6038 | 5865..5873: 1.61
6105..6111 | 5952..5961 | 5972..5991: 1.52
